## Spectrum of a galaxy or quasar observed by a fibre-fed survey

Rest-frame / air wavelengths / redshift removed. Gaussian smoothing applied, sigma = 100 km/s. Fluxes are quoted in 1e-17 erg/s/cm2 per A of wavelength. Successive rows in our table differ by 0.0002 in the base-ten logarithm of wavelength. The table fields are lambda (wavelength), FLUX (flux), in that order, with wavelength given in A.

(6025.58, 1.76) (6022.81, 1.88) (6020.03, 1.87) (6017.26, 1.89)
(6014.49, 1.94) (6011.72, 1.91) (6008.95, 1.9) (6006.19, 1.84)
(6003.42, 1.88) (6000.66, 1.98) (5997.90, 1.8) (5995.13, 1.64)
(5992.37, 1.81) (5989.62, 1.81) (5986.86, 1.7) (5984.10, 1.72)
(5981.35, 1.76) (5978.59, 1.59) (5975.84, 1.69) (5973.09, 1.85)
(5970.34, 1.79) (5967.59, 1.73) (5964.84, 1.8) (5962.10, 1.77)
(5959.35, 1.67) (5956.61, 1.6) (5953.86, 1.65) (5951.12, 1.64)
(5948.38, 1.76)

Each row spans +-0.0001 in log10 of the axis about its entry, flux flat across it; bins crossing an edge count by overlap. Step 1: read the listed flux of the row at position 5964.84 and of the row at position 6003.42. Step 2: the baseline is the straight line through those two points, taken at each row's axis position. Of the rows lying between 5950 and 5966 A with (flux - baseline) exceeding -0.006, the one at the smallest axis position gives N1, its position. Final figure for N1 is 5964.84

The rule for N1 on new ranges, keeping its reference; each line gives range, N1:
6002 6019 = 6003.42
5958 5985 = 5964.84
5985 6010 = 6000.66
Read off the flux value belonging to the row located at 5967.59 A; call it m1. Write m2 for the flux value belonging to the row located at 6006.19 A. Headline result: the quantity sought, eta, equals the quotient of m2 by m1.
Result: 1.06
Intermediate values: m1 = 1.73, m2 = 1.84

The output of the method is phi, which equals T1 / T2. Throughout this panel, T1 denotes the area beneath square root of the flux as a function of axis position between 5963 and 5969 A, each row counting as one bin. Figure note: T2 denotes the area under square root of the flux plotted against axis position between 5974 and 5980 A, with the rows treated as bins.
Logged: 1.03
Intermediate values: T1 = 7.98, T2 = 7.7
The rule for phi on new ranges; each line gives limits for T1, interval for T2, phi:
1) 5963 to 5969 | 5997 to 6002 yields 1.16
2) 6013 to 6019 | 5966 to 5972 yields 1.04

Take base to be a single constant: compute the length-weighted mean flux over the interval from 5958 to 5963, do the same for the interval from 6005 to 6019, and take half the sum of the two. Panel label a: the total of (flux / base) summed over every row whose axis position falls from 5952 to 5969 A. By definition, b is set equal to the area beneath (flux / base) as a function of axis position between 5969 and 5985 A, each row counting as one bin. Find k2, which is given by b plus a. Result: 21.0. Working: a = 5.66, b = 15.4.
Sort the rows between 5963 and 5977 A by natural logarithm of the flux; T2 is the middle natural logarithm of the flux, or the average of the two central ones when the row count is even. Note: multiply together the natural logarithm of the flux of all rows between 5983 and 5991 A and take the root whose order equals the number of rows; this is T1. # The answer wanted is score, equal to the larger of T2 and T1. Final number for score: 0.582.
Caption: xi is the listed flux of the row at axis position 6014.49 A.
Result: 1.94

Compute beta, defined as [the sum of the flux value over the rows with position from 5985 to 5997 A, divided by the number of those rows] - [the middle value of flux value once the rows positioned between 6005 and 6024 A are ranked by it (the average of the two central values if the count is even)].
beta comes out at -0.15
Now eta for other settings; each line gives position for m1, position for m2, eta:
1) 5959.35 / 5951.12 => 0.98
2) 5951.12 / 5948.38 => 1.07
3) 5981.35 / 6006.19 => 1.05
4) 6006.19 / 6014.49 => 1.05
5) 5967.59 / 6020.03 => 1.08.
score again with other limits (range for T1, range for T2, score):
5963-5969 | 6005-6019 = 0.642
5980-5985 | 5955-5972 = 0.560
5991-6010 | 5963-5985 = 0.603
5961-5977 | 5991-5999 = 0.588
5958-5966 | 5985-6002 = 0.591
